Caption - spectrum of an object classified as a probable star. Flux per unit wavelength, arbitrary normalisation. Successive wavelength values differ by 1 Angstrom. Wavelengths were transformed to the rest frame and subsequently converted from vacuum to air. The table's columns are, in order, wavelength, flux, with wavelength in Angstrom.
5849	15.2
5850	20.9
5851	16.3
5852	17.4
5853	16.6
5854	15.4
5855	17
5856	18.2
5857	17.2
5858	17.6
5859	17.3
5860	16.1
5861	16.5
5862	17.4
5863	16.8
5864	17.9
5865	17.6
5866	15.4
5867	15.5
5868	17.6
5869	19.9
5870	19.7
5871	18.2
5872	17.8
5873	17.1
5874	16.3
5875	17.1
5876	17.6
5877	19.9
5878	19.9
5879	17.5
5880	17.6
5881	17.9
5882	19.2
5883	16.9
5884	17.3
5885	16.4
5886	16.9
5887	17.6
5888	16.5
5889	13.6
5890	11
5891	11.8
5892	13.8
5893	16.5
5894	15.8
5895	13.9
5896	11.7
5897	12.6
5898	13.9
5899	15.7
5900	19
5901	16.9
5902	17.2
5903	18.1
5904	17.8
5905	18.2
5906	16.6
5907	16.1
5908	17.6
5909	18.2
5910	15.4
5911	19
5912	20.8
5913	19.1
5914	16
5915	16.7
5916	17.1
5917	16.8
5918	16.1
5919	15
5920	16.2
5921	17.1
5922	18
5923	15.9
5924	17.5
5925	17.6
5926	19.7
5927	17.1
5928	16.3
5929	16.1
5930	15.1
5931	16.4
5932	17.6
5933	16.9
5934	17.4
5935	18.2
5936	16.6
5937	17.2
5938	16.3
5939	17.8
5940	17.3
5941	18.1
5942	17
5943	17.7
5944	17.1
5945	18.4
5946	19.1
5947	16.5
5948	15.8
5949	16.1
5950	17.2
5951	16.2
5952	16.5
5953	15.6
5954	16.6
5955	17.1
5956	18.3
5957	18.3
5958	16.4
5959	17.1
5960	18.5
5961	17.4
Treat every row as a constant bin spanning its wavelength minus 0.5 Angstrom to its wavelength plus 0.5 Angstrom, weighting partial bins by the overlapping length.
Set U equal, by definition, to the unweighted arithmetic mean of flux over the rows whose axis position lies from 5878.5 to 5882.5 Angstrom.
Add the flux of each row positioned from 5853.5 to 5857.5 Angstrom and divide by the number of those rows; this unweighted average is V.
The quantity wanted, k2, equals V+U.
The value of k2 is 35.0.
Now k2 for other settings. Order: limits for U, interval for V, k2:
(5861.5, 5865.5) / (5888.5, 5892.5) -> 30.0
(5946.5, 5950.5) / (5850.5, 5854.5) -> 32.8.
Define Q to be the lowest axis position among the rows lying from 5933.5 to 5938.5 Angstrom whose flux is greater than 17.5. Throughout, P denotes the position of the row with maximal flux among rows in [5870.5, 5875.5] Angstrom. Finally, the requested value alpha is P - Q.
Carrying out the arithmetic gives -64 Angstrom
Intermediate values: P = 5871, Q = 5935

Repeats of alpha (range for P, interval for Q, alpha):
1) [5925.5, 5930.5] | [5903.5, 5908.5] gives 22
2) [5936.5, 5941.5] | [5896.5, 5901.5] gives 41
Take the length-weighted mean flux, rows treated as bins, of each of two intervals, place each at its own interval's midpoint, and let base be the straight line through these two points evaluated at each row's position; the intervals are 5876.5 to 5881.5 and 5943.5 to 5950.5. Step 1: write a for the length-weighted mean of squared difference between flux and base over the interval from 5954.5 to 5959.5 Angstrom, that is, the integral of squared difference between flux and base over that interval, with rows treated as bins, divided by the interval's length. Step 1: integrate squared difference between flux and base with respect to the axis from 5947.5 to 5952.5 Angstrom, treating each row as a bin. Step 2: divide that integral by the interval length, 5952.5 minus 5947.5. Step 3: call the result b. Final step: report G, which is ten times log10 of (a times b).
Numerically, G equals -2.1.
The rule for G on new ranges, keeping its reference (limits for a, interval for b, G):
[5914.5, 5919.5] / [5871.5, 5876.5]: 8.1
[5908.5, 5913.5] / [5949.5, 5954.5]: 3.8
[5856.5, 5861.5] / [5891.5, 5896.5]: 19.0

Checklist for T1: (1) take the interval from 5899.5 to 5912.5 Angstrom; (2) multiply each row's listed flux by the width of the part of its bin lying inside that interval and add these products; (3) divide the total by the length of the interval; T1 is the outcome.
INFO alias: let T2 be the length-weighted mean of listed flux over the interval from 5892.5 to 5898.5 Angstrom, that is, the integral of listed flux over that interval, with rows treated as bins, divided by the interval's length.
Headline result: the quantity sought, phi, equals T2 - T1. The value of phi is -3.7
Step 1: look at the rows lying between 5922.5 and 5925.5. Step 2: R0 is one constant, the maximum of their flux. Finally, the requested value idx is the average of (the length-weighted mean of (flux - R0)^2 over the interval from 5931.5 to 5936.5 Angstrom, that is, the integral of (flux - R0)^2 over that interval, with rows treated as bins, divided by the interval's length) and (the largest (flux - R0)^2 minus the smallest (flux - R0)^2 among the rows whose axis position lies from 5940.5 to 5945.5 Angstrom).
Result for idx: 0.5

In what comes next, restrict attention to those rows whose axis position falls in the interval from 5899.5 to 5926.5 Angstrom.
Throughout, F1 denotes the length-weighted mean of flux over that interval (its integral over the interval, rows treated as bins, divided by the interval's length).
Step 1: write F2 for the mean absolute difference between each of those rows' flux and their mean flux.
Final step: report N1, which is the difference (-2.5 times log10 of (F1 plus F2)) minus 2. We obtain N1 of -5.17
